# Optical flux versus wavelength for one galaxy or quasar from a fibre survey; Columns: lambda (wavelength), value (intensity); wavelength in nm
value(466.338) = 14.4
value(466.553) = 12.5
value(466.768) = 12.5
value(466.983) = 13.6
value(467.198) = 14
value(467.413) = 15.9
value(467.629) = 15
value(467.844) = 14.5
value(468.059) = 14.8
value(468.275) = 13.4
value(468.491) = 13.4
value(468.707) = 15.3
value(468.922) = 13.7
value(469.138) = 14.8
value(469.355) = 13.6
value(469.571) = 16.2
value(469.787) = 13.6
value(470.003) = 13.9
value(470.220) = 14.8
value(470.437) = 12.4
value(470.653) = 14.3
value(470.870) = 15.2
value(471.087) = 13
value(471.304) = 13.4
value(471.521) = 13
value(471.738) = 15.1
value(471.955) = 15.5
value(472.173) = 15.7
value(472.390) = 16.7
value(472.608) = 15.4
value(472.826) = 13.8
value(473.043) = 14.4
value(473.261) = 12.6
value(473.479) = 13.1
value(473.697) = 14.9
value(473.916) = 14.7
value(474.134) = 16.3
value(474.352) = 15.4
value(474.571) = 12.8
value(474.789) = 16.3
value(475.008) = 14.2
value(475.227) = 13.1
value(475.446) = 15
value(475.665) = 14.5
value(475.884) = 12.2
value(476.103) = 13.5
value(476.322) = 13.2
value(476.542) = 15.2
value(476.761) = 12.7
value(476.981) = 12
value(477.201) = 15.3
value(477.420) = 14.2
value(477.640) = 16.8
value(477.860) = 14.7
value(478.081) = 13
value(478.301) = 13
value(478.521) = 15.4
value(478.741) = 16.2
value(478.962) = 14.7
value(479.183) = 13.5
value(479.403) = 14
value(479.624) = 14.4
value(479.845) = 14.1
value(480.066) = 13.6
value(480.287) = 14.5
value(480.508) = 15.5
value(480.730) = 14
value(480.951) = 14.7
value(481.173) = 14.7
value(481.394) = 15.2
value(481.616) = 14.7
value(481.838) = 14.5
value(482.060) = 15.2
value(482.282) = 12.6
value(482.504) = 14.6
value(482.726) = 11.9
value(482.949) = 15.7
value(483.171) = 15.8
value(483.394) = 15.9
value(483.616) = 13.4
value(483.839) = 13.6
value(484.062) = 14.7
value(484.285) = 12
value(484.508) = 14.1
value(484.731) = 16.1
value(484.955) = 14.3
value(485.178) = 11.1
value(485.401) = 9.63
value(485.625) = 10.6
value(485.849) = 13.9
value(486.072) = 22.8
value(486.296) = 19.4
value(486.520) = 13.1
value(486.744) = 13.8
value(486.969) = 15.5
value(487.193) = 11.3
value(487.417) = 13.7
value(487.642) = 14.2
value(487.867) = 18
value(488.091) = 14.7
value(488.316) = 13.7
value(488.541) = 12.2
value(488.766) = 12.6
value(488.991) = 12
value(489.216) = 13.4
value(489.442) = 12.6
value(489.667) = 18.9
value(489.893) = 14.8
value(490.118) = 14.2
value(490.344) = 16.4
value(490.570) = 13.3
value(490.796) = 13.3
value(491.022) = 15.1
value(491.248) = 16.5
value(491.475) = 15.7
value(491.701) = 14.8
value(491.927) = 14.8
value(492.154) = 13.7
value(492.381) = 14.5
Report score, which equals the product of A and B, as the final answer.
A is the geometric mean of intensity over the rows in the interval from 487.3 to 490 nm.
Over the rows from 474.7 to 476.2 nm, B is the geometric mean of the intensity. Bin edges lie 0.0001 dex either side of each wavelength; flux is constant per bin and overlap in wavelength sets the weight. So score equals 198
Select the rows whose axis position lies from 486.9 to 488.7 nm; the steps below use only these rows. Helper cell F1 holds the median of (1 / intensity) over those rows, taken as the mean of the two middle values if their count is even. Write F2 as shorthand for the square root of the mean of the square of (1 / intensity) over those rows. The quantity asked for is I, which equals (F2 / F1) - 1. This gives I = 0.011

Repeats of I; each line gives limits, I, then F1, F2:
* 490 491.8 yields 0.012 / 0.0669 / 0.0677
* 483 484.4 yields 0.007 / 0.0708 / 0.0713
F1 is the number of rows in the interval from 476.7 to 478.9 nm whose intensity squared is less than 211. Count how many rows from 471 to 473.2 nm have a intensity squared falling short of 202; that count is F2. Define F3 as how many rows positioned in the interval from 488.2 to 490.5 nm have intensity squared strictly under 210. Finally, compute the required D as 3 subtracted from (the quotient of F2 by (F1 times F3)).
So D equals -2.89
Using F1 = 5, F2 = 4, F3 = 7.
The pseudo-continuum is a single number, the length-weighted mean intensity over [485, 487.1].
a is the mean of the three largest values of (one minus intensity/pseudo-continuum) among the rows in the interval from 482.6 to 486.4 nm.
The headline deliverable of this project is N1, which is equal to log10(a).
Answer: -0.56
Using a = 0.27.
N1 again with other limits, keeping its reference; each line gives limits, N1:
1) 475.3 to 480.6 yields -0.84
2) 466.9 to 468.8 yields -1.19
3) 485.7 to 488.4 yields -0.93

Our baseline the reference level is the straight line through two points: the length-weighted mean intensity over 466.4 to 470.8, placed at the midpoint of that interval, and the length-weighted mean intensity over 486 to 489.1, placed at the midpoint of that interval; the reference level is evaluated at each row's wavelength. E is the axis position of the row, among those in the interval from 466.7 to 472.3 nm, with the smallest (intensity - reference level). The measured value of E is 470.437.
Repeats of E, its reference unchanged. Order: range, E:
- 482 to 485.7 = 485.401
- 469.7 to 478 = 476.981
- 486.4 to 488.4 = 487.193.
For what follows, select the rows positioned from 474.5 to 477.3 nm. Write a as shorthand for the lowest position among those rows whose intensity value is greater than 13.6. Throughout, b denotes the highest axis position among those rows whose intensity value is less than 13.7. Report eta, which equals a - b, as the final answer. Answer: -2.19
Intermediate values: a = 474.789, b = 476.981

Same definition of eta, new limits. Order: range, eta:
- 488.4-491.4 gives -1.13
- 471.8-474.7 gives -2.62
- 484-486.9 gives -2.46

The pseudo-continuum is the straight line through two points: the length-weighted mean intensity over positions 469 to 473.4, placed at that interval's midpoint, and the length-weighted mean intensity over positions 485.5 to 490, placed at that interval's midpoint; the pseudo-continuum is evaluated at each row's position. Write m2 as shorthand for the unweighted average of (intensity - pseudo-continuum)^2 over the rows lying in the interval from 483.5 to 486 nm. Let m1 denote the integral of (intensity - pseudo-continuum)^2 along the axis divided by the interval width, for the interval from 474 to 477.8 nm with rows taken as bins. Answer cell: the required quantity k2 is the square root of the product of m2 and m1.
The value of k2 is 3.4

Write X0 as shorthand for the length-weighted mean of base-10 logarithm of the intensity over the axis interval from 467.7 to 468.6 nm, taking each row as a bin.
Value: 1.15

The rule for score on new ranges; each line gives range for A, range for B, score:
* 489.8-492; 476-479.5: 210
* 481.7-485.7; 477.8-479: 195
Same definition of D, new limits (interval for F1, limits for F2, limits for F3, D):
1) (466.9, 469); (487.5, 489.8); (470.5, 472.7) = -2.71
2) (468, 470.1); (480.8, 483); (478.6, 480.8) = -2.94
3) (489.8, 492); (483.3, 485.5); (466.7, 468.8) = -2.60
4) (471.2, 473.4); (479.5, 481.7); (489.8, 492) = -2.80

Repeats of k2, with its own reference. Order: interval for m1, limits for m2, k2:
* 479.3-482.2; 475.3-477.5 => 0.7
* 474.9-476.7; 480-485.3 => 1.5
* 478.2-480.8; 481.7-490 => 2.2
